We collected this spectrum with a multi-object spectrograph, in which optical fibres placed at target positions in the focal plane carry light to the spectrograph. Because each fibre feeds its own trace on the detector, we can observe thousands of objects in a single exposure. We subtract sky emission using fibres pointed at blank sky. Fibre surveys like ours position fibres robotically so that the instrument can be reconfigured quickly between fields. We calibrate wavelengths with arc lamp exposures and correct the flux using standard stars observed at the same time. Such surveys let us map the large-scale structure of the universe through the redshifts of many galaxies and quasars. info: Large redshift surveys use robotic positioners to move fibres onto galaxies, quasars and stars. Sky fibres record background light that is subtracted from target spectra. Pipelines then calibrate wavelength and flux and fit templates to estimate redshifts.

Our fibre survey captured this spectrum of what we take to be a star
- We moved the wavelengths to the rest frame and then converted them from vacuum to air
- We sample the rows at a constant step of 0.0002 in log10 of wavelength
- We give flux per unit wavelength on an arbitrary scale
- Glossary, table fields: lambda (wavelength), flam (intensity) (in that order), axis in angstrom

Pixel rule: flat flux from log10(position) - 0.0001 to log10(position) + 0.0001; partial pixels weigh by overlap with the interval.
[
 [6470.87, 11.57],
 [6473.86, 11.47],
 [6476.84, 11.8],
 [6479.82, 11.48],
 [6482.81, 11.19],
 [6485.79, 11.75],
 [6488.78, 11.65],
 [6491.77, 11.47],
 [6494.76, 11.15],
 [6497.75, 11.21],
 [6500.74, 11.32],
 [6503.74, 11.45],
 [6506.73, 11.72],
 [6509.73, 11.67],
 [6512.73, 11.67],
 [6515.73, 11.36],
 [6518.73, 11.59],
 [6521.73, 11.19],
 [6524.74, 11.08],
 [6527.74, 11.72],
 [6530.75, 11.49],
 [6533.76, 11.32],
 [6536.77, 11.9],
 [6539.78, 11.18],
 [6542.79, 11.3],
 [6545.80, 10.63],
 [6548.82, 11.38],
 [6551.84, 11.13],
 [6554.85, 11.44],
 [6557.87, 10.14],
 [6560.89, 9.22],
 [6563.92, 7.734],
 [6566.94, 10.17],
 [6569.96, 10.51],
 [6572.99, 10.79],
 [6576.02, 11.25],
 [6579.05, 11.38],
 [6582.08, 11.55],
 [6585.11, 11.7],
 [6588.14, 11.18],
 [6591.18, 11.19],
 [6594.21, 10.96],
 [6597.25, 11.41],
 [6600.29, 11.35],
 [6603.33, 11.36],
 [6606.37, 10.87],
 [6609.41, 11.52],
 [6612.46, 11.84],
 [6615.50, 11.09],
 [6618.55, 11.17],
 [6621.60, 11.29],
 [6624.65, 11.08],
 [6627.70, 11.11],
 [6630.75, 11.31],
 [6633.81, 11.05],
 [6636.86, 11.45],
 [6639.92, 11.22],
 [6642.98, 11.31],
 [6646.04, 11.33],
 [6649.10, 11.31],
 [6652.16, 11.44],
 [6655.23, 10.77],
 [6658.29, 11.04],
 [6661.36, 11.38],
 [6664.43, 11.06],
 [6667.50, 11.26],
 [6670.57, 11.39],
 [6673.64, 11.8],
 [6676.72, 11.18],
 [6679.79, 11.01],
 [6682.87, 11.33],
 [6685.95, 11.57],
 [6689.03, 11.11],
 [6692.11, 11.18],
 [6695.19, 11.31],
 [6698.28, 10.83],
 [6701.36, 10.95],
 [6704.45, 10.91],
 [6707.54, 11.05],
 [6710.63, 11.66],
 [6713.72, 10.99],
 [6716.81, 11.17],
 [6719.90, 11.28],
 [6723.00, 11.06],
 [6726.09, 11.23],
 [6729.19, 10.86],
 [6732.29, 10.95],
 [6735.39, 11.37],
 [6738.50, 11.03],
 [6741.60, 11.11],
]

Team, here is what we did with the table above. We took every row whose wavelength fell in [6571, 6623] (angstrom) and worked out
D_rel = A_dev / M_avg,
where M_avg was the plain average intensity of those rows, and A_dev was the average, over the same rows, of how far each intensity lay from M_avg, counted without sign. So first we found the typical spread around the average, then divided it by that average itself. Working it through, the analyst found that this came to 0.0188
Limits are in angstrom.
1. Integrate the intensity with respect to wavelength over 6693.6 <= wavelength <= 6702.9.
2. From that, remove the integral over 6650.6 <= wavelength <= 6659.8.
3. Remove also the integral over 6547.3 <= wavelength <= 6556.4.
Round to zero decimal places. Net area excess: -102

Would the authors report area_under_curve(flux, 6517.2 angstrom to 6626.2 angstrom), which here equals 1205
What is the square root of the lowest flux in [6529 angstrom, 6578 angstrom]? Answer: 2.78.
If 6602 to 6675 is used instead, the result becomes 3.28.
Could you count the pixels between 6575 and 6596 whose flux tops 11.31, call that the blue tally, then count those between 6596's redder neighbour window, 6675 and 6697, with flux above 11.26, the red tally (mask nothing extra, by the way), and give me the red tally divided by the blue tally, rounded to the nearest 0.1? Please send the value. 1.0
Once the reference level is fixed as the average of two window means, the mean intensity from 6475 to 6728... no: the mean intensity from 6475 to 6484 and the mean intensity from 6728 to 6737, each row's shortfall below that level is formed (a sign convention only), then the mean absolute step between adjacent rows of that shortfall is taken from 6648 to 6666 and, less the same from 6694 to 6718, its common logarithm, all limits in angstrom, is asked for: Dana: -1.6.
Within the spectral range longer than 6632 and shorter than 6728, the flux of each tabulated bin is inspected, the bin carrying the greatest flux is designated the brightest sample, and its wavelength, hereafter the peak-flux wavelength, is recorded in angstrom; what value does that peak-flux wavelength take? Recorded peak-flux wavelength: 6673.64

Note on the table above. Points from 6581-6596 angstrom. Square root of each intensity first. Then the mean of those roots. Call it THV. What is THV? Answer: 3.36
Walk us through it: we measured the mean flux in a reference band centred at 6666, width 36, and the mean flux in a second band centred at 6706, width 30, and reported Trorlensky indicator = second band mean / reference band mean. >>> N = 0.99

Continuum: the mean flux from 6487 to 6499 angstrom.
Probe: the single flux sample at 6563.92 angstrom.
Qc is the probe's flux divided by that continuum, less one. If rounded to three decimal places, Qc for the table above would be -0.320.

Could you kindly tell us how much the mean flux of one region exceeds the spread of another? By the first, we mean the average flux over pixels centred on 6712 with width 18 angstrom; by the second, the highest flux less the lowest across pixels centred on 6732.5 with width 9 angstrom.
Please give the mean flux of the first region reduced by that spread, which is 10.67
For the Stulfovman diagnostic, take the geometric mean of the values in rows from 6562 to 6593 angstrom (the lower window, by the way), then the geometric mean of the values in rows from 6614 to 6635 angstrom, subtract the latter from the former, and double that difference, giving -1.0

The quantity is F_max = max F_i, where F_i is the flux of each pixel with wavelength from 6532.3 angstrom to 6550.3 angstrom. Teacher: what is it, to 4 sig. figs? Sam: 11.90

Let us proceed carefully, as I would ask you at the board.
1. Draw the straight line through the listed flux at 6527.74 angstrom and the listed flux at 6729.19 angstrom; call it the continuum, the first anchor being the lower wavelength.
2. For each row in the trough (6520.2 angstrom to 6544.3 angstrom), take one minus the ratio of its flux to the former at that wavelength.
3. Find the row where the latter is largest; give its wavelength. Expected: 6524.74 angstrom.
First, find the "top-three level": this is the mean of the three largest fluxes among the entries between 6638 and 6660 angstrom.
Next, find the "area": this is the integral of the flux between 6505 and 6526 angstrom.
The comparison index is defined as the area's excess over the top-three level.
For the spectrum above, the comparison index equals 230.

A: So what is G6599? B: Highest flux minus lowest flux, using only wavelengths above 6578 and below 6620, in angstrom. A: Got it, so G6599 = 1.0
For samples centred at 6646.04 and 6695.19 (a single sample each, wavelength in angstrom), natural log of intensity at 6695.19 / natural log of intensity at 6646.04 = 0.999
